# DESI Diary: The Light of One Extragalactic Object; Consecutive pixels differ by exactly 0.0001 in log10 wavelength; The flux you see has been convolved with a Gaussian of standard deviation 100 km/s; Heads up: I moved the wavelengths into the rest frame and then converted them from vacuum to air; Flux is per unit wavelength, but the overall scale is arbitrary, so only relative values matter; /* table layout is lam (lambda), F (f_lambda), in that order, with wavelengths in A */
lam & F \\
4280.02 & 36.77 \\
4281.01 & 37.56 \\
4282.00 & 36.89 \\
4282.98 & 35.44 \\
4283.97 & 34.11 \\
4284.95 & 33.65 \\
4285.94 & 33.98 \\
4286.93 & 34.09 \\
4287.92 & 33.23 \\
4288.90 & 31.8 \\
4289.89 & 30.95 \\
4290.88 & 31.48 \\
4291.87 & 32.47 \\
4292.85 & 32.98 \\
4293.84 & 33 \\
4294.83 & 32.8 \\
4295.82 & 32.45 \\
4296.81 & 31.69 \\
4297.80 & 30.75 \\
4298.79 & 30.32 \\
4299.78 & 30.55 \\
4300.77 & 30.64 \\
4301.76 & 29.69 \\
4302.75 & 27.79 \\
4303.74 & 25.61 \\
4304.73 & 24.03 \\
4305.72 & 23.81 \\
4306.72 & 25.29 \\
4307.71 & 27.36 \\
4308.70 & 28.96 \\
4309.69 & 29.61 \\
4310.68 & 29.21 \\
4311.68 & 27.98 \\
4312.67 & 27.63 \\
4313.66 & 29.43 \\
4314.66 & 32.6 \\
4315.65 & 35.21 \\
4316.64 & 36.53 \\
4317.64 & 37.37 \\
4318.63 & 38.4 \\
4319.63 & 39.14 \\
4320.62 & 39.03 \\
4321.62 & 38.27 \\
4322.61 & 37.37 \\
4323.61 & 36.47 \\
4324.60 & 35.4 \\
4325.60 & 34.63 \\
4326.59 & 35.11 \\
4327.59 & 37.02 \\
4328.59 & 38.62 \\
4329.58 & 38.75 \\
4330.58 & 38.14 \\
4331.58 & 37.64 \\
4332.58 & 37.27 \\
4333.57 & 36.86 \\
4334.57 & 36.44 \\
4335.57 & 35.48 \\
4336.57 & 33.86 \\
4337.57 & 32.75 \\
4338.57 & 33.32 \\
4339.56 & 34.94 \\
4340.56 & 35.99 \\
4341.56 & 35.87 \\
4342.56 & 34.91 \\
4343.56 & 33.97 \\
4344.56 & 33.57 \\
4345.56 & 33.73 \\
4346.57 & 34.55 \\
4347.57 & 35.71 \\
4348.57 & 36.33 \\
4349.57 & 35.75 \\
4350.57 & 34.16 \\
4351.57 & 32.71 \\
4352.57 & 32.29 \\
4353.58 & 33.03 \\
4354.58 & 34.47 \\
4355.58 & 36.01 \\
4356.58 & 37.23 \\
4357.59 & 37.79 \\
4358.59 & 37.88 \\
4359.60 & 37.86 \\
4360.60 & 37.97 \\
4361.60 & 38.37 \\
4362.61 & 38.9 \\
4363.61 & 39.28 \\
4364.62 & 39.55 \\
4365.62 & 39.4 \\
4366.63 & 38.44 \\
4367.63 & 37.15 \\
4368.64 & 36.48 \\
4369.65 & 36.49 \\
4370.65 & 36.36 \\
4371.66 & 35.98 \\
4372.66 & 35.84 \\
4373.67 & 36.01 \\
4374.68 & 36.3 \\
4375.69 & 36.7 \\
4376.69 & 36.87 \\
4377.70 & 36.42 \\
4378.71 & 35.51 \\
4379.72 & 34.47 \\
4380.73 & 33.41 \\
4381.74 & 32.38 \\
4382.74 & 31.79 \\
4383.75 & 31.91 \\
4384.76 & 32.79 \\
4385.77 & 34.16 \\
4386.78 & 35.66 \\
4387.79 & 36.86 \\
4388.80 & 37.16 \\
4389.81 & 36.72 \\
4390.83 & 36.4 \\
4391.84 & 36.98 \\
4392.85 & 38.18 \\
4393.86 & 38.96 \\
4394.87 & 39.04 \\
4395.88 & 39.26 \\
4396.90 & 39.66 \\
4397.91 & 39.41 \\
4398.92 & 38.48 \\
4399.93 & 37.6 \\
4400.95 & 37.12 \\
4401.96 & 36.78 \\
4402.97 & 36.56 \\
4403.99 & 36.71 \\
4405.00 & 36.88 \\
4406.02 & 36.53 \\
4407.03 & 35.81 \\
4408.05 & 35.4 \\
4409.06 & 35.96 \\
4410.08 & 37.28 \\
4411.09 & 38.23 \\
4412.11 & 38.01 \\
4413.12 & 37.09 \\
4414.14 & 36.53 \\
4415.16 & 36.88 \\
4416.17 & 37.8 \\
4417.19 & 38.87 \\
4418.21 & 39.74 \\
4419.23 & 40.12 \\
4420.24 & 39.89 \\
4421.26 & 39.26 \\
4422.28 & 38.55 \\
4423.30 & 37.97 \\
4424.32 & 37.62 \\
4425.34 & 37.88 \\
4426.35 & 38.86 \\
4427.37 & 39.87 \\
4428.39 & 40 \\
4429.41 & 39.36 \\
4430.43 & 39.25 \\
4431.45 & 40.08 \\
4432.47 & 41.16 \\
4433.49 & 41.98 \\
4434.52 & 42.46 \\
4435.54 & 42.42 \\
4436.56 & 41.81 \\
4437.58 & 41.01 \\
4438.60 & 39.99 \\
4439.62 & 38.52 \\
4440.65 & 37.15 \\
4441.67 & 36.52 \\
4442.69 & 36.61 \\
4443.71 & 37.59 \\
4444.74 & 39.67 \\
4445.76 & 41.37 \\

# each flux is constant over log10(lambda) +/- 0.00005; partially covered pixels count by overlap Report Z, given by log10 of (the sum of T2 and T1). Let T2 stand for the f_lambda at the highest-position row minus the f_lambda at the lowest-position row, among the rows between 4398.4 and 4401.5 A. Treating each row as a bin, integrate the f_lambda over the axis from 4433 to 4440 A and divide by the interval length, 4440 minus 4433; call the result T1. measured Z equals 1.60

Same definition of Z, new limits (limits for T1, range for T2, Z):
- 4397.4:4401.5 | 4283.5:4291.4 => 1.55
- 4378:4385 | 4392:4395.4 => 1.53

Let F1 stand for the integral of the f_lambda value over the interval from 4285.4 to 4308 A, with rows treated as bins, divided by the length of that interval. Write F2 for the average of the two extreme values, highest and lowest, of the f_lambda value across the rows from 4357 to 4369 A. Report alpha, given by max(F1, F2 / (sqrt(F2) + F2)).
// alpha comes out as 30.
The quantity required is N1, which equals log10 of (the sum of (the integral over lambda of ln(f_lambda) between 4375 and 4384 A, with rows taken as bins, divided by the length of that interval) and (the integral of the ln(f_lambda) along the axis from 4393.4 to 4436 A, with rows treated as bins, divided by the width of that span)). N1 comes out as 0.857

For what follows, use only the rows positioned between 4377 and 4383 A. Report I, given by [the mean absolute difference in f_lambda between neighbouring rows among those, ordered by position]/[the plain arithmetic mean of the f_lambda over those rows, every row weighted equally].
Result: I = 0.027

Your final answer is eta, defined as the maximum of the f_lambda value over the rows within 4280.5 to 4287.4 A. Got 37.56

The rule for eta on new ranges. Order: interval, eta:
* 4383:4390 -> 37.16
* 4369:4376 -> 36.7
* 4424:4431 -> 40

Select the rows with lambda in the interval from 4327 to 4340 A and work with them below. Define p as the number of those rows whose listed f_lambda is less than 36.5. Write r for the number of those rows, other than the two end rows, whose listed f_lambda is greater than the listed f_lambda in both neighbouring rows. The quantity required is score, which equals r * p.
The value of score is 6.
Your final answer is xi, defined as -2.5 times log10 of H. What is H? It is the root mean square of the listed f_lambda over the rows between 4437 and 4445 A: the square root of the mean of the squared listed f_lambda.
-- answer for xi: -3.96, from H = 38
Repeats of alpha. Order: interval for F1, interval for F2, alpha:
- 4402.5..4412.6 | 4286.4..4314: 37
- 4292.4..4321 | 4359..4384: 31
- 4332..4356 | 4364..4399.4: 35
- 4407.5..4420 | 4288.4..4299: 38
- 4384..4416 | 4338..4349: 37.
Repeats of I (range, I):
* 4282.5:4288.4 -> 0.018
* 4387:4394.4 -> 0.016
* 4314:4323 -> 0.028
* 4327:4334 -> 0.016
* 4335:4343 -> 0.029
